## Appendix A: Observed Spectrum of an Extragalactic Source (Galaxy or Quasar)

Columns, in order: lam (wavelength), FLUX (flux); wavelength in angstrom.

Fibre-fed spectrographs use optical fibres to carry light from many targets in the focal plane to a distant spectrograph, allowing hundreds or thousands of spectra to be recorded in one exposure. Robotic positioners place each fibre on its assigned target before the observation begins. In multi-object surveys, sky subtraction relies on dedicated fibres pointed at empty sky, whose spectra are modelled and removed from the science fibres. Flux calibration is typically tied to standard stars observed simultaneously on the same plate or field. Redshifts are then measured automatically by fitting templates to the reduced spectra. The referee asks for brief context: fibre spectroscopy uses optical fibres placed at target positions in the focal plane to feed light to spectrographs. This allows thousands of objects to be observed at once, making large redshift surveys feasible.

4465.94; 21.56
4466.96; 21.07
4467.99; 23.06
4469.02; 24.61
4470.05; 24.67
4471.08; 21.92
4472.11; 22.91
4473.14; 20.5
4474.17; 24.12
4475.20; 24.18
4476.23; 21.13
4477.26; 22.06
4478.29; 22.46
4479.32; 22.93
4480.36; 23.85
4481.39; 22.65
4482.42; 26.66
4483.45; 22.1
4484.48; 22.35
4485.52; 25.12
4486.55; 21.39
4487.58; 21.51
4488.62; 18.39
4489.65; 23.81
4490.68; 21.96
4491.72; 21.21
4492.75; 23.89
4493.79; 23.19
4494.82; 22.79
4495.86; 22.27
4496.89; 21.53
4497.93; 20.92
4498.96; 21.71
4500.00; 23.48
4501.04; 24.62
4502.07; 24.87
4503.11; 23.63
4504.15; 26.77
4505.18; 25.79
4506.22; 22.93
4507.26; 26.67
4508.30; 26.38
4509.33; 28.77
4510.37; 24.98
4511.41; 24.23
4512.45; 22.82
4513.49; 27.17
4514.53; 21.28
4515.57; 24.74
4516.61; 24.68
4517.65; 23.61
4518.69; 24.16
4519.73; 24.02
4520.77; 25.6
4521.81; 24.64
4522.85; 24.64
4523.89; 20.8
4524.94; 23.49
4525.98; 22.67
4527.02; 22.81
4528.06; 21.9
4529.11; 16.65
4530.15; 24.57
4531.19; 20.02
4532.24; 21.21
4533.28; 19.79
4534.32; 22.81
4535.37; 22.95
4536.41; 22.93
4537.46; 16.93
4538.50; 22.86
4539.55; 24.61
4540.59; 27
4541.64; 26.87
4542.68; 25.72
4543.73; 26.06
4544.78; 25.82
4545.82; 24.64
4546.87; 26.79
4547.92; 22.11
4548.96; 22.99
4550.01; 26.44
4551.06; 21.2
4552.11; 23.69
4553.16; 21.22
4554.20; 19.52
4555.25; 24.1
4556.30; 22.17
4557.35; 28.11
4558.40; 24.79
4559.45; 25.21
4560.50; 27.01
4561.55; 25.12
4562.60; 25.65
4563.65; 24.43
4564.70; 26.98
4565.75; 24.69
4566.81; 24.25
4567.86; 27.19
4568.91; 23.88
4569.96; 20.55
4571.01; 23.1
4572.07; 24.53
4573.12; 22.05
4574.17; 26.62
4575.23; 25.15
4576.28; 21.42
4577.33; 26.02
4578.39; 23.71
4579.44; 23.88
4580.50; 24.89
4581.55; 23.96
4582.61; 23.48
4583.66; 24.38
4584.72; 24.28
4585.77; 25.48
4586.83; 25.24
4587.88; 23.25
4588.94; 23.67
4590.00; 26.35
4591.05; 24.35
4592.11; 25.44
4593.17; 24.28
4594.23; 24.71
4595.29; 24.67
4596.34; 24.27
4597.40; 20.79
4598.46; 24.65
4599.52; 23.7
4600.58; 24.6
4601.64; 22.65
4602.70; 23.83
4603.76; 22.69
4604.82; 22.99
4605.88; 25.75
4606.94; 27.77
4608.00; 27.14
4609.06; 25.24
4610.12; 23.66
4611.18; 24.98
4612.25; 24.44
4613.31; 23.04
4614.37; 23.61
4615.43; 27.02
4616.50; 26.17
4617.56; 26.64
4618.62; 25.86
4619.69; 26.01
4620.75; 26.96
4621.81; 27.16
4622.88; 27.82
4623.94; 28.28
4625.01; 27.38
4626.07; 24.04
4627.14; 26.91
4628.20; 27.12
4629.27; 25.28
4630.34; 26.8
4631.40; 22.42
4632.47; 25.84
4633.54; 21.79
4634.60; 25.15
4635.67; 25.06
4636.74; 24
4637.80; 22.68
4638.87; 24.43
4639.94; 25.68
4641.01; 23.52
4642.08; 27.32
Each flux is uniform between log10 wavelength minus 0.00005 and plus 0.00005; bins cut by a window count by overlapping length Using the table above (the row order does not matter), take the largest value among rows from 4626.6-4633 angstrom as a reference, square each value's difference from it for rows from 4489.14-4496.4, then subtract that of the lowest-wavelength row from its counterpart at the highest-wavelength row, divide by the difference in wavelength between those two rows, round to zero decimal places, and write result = 2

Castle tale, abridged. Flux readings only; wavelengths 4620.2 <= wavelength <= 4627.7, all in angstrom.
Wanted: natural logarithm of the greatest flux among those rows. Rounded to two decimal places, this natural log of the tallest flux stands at 3.34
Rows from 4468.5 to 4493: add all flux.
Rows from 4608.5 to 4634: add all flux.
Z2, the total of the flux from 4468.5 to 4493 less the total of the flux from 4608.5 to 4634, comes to -68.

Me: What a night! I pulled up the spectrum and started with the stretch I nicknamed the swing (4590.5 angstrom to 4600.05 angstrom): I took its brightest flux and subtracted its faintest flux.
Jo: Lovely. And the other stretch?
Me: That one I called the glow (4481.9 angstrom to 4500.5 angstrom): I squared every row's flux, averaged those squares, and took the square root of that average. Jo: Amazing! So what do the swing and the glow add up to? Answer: 27.2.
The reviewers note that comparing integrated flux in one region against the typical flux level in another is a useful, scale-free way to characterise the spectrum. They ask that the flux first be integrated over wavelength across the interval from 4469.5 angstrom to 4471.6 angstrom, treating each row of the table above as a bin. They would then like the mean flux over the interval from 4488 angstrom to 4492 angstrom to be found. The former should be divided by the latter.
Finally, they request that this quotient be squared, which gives 5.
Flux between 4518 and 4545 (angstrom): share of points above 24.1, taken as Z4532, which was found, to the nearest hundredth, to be 0.42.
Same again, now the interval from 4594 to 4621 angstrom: 0.65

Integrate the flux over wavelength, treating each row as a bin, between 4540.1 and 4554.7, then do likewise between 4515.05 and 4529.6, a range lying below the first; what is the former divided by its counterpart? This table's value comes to 1.05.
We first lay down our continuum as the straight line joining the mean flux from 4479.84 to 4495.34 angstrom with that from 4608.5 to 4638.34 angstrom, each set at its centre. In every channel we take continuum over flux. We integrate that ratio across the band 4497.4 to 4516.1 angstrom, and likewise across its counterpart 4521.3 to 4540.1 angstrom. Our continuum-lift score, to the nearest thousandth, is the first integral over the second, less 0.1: 0.769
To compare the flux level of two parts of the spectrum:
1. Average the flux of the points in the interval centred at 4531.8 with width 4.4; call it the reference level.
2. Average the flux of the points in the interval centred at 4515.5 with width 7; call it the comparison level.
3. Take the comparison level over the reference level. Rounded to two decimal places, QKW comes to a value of 1.12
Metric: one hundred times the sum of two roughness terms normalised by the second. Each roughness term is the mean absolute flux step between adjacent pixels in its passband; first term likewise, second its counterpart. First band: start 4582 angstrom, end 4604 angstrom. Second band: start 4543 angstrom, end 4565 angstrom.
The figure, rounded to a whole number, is 154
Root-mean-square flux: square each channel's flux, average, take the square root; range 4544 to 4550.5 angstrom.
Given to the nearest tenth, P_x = 24.9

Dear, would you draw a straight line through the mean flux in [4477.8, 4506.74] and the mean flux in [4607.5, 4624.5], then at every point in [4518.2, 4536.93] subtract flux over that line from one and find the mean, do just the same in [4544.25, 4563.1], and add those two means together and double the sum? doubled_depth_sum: 0.12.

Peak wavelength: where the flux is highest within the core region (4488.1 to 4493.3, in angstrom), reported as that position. 4492.75 angstrom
